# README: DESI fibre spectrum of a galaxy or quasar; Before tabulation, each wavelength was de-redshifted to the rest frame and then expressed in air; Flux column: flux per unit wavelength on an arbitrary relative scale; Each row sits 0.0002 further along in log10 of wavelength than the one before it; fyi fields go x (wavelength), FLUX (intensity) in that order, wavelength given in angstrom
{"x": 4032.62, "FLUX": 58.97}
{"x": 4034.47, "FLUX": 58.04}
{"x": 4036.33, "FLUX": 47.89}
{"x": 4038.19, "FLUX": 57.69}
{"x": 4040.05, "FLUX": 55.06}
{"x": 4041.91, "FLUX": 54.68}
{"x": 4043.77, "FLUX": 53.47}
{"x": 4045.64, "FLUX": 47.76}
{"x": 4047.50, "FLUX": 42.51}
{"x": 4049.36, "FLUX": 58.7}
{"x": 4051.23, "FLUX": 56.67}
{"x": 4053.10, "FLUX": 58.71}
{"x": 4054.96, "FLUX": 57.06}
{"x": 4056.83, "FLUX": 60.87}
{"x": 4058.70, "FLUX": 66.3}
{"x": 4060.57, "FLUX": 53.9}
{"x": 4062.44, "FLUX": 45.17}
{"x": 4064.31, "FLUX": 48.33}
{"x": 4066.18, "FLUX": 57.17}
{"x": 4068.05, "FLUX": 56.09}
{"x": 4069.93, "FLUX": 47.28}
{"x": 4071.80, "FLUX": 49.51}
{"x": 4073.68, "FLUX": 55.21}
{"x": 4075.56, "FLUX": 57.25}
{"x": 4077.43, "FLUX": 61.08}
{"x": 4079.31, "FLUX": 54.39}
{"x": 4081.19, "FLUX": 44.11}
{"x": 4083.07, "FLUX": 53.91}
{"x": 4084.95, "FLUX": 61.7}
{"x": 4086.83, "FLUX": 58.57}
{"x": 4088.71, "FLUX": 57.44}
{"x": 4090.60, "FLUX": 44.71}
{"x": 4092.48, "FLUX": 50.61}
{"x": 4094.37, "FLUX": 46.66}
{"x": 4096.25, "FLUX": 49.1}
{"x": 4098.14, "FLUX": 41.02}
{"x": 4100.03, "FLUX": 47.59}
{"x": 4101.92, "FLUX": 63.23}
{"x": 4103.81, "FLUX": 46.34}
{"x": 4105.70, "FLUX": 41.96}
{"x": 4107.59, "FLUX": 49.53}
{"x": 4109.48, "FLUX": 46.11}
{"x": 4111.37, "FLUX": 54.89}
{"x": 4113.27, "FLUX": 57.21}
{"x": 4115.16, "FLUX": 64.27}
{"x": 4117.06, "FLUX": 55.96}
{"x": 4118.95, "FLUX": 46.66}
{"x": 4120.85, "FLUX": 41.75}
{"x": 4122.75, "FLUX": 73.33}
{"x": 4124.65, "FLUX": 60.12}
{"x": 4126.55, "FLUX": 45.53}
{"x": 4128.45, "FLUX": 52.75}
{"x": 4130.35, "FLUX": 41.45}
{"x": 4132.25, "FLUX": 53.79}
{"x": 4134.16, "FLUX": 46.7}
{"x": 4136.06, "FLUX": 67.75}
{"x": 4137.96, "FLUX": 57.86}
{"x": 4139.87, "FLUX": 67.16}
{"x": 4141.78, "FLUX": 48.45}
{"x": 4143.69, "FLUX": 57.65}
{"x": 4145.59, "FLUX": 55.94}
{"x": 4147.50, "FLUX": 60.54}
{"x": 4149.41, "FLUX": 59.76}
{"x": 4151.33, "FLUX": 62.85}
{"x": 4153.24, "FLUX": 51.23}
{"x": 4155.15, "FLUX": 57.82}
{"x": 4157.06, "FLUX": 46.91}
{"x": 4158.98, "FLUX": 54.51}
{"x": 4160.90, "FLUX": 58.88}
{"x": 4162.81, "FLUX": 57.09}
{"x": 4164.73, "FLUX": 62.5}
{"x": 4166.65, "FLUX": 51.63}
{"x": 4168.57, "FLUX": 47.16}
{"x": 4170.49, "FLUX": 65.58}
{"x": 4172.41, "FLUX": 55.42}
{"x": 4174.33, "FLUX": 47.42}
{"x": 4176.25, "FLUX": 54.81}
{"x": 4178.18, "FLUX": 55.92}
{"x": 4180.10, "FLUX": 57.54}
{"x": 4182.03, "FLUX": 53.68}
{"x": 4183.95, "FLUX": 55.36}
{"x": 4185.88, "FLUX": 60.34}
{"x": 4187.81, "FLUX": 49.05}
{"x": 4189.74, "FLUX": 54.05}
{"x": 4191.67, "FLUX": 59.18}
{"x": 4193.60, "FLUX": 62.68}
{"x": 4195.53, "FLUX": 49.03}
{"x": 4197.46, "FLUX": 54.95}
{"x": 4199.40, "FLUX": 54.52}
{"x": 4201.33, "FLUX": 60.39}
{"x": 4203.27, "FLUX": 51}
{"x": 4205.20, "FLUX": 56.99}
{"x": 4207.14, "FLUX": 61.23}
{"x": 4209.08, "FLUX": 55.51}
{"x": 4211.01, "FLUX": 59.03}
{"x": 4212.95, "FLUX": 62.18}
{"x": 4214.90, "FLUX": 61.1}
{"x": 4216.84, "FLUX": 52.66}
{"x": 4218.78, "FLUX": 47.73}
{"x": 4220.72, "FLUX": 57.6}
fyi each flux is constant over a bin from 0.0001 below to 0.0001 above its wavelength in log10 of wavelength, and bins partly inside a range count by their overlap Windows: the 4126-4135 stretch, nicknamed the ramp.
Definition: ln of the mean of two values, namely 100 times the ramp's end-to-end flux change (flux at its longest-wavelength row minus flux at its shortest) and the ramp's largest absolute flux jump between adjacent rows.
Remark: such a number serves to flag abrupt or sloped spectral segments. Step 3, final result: 4.2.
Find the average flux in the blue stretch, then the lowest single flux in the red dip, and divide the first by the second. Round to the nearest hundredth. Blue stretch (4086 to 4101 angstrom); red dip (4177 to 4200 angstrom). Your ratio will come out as 1.01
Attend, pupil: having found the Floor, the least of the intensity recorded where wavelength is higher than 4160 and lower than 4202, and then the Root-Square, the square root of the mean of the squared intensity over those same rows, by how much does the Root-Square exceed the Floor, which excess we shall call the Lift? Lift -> 8.8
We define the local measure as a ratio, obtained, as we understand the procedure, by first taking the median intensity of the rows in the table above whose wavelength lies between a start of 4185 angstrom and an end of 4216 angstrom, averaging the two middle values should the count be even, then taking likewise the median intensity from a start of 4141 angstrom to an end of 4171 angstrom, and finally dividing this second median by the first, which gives 0.99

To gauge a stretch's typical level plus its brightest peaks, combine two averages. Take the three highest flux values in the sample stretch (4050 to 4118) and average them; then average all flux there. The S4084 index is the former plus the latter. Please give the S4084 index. 118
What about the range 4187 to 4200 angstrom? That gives 114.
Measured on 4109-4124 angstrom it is 120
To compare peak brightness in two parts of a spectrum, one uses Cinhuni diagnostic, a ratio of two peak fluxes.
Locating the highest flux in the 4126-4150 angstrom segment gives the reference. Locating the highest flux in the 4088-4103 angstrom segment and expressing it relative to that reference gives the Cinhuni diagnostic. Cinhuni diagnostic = 0.93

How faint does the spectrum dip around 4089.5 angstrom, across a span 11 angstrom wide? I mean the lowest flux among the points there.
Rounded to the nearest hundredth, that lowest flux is 44.71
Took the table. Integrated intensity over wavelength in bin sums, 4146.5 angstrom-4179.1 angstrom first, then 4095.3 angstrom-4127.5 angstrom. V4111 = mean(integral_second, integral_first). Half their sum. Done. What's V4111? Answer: 1748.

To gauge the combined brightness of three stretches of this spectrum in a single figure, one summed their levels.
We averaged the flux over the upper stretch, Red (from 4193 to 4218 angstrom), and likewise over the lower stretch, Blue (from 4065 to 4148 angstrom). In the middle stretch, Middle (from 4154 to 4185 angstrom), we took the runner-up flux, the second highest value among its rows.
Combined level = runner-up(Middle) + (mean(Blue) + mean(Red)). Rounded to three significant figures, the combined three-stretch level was 173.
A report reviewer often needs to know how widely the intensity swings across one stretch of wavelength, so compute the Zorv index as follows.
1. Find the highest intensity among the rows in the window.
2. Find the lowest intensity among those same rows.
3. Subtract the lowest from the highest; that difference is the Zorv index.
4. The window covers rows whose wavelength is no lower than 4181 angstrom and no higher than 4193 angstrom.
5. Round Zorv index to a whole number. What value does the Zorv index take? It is 11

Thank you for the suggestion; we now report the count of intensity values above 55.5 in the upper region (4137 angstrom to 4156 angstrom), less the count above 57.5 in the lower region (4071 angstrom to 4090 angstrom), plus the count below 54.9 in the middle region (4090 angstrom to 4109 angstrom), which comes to 14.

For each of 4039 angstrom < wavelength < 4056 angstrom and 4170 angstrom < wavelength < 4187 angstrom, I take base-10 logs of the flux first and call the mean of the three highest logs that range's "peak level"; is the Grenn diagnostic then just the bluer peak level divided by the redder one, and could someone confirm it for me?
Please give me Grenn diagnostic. 0.99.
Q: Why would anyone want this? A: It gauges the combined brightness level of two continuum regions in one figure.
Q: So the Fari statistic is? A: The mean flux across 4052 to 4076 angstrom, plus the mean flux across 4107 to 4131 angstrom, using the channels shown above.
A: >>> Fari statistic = 108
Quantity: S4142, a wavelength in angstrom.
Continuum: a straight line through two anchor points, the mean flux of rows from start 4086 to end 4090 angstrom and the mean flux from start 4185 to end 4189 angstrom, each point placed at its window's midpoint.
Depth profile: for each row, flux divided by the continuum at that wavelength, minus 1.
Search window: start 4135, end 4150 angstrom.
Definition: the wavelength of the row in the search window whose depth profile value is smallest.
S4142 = 4141.78 angstrom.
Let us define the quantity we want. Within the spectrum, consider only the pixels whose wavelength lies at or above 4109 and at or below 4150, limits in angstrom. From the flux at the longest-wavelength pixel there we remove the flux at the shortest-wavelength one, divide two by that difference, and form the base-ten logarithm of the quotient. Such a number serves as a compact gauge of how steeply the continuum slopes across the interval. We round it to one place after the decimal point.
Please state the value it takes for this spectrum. -0.8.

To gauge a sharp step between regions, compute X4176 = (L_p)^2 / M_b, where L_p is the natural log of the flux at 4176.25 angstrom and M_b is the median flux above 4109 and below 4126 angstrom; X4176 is 0.29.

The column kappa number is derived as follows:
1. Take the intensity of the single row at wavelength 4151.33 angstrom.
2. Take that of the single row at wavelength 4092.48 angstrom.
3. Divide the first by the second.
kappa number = 1.24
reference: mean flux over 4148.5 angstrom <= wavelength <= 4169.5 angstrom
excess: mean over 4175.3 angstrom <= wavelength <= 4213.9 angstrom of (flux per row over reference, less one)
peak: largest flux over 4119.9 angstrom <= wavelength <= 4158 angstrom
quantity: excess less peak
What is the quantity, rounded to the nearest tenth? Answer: -73.3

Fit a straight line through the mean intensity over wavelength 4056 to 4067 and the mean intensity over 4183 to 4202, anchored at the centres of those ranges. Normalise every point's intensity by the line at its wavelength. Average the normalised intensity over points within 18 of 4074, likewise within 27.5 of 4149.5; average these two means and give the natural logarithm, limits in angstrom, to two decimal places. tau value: -0.01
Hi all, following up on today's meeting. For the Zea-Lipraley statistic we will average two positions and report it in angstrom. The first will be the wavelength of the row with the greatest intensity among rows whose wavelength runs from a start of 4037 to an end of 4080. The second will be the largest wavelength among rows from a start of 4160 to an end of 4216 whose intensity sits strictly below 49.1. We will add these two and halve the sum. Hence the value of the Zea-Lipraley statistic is 4127.1 angstrom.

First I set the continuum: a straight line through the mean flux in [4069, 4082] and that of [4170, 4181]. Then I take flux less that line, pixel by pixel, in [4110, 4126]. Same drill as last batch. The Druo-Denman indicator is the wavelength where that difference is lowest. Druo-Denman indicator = 4120.85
